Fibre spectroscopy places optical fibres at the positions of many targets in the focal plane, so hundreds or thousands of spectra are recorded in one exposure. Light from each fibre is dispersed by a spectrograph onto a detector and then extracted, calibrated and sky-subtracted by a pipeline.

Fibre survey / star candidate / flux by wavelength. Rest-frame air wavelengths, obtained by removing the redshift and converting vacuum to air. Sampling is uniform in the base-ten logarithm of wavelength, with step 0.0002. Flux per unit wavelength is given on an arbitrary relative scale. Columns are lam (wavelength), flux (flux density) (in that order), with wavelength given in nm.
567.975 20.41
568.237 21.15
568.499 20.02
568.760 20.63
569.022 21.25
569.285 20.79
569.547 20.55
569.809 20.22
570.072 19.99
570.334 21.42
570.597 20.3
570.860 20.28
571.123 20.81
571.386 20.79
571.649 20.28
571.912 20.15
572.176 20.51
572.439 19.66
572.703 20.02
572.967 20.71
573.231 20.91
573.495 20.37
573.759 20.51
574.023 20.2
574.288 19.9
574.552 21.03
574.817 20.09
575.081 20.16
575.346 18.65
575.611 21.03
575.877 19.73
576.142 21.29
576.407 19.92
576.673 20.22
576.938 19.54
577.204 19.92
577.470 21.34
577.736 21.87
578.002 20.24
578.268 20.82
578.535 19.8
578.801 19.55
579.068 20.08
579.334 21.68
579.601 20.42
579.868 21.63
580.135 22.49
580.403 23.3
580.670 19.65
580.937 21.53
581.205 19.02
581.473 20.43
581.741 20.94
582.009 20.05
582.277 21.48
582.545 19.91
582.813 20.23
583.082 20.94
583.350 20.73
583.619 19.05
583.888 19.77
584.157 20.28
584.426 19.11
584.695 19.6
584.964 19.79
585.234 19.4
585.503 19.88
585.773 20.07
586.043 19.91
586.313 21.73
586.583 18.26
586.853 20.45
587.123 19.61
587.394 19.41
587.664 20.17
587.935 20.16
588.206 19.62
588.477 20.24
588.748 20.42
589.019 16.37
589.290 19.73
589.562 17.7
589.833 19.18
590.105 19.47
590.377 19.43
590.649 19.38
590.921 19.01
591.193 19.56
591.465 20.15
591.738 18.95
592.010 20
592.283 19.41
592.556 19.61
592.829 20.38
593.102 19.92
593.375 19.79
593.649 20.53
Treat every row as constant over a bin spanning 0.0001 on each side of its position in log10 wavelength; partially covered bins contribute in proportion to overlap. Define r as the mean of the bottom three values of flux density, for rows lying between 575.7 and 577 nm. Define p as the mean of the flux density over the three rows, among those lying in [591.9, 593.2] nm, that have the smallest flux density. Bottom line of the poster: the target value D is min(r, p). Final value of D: 19.6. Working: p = 19.6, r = 19.73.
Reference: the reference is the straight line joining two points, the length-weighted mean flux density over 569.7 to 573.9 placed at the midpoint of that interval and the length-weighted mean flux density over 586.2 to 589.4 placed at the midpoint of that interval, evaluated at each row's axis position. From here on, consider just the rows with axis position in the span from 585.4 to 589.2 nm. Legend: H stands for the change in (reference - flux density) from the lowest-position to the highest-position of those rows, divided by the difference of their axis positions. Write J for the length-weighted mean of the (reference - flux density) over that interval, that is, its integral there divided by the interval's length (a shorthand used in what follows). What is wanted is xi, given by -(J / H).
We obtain 0.0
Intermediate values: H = 0.95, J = 0.0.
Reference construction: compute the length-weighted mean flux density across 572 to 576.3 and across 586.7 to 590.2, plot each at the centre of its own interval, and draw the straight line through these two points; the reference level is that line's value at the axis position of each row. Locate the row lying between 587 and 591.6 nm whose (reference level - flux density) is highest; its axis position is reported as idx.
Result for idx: 589.019 nm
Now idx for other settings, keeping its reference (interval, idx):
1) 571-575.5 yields 575.346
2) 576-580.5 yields 576.938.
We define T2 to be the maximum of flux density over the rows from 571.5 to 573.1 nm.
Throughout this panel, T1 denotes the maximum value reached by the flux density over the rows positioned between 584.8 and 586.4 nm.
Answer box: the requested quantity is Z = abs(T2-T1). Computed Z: 1.0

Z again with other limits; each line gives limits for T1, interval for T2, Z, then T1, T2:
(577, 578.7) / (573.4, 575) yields 0.8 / 21.87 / 21.03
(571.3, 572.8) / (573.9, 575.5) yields 0.2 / 20.79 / 21.03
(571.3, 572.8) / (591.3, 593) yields 0.4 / 20.79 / 20.38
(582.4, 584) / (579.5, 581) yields 2.4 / 20.94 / 23.3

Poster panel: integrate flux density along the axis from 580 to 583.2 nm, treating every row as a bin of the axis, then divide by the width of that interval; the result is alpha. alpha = 20.8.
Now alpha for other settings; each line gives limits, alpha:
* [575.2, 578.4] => 20.4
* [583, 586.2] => 19.9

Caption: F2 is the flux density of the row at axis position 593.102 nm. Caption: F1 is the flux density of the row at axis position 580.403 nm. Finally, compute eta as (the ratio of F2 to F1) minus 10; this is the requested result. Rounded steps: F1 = 23.3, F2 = 19.92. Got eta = -9.15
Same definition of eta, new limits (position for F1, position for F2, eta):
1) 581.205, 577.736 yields -8.85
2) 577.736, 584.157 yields -9.07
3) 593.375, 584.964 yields -9.00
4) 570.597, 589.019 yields -9.19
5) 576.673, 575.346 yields -9.08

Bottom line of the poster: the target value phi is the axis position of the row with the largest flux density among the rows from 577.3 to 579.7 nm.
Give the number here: 577.736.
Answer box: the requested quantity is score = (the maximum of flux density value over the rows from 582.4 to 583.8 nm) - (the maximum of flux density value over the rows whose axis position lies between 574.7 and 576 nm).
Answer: -0.1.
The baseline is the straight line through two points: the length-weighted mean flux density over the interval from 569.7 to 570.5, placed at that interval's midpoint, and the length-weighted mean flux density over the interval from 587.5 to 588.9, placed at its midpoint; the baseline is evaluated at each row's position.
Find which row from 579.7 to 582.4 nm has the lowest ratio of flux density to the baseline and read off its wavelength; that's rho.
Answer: 581.205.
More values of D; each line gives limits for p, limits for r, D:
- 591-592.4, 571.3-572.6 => 19.3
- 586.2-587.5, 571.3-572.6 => 19.1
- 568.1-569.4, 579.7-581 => 20.5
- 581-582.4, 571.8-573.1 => 19.8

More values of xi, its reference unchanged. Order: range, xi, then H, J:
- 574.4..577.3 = -0.3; 0.37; 0.1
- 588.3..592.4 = -1.6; 0.17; 0.3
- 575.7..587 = -3.6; -0.11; -0.4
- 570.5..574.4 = -0.7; 0.06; 0.0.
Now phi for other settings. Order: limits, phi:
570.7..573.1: 571.123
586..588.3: 586.313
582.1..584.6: 582.277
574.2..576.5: 576.142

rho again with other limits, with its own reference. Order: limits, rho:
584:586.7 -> 586.583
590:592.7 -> 591.738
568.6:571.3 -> 570.072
